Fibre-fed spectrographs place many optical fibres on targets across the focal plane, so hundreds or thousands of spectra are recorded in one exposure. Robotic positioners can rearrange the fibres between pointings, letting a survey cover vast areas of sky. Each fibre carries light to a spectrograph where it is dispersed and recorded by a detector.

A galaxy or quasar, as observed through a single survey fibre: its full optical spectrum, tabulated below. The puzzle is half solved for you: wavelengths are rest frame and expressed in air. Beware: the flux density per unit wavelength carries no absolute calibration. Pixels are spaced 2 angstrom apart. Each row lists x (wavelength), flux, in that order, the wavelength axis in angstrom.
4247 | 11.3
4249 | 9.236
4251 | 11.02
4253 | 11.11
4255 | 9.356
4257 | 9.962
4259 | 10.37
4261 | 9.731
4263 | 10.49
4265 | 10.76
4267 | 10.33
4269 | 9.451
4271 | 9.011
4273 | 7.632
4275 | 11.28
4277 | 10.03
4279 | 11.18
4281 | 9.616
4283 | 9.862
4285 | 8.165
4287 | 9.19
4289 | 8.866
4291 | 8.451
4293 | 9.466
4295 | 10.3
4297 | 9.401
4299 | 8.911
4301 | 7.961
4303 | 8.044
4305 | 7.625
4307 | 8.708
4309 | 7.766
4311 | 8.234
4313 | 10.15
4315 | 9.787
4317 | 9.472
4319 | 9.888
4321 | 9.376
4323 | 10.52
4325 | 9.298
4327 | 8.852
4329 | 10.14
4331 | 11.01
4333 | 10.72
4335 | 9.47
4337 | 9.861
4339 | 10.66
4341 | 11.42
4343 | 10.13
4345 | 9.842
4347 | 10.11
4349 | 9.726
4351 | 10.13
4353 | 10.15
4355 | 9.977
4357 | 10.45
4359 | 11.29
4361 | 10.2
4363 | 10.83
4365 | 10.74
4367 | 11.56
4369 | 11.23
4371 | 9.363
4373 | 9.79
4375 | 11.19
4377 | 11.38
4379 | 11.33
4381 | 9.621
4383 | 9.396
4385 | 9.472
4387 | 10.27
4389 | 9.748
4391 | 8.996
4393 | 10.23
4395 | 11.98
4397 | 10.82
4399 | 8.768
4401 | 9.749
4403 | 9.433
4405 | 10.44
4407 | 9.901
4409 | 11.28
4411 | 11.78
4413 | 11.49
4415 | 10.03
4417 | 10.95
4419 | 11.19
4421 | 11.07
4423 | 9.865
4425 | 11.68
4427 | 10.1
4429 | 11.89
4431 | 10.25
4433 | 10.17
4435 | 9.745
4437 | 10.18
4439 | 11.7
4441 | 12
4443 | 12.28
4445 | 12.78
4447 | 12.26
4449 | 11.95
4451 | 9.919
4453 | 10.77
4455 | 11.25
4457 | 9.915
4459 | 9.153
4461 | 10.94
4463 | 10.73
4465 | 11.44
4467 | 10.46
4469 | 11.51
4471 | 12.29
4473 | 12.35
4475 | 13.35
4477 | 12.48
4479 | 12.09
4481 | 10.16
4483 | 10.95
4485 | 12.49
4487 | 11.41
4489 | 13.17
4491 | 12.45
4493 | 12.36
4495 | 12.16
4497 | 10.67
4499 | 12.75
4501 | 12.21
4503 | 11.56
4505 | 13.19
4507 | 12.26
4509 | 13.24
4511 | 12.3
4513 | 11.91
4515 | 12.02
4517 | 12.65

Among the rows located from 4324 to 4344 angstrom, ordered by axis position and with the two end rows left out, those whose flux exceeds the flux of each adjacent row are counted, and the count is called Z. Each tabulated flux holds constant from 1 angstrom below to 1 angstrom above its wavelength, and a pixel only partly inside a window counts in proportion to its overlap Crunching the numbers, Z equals 2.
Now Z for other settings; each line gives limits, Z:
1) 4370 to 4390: 2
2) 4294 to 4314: 2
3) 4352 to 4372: 3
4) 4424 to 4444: 1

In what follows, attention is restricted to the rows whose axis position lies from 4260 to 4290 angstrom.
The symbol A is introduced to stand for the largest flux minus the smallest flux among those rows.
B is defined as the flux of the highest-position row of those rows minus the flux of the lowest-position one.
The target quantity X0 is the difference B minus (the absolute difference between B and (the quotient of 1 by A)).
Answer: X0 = -2.00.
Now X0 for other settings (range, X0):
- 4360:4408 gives -0.91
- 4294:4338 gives -1.17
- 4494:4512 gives -0.11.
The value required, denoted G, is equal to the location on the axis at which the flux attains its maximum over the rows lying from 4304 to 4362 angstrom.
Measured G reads 4341 angstrom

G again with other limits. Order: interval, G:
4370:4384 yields 4377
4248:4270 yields 4253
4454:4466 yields 4465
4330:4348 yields 4341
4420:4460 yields 4445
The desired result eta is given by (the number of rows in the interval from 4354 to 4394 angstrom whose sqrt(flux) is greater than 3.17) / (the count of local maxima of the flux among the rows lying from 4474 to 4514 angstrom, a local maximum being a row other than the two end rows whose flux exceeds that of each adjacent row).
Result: 2.4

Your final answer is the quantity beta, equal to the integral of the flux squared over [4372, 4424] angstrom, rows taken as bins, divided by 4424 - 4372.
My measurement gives 109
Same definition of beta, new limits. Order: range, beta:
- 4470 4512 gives 149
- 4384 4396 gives 103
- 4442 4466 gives 125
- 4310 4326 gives 92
